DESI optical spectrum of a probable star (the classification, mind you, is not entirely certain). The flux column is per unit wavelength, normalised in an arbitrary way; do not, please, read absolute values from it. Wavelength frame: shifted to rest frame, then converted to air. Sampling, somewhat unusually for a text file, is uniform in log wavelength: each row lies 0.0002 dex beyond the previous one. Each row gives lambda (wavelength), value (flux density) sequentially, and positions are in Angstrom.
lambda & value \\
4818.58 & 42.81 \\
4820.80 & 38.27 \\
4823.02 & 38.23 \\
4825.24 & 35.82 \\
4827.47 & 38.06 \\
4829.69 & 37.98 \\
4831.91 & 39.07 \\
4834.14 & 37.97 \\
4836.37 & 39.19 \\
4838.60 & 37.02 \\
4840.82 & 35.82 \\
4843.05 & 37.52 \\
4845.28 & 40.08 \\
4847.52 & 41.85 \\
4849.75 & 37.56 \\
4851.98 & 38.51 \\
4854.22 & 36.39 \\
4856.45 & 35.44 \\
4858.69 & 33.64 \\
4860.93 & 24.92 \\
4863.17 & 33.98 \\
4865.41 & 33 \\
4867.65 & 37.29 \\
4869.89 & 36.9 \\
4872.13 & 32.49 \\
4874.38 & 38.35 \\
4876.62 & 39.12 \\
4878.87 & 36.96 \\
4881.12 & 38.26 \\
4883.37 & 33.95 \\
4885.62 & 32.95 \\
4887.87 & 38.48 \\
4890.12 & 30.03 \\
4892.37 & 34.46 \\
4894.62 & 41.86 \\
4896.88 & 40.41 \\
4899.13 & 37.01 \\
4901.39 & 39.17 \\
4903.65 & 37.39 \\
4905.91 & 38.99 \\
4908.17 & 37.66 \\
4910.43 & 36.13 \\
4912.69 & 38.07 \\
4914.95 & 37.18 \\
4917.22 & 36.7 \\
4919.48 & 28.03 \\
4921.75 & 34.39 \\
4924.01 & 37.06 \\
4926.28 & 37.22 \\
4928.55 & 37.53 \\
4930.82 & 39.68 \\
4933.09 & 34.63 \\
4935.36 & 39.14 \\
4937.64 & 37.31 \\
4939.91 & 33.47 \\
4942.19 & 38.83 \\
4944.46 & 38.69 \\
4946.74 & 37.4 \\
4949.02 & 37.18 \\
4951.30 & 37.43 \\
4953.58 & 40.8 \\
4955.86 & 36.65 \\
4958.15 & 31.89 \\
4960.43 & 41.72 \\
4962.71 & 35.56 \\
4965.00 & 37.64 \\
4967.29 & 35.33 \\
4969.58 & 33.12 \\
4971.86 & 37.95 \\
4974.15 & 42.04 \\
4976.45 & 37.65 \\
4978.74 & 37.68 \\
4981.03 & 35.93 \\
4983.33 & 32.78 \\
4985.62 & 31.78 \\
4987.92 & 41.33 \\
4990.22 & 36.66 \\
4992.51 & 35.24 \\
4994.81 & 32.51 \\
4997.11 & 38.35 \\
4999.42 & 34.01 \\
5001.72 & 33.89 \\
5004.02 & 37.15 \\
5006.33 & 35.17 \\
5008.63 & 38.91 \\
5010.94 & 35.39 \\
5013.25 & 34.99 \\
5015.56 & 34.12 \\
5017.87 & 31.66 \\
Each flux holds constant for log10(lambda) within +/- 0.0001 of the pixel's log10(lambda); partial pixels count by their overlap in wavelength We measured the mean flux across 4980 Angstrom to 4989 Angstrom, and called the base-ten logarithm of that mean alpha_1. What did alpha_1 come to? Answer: 1.55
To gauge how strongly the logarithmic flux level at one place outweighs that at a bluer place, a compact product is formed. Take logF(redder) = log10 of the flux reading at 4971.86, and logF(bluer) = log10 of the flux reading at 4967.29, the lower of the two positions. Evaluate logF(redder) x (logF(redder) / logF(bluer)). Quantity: 1.61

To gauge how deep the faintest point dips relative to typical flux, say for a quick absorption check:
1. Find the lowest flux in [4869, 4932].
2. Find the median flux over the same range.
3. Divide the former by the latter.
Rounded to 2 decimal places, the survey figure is 0.75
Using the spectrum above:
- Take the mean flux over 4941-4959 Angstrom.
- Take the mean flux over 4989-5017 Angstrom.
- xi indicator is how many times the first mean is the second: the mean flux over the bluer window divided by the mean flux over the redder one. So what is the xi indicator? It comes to 1.05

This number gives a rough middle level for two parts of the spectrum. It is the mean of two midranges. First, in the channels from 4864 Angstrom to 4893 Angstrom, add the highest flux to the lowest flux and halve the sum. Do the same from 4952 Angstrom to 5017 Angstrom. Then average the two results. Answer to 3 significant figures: 35.7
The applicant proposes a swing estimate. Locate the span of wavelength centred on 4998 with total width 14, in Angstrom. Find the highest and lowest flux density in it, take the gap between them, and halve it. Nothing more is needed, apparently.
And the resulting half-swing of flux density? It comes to 2.9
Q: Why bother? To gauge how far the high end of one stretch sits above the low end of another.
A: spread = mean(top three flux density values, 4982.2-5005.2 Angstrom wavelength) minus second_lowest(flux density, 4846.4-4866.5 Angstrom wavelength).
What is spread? 5.9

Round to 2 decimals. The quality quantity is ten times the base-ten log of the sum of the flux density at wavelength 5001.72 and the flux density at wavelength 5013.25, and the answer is 18.38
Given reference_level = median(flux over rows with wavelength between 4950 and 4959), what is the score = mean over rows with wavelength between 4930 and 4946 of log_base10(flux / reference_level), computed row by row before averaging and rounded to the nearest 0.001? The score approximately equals 0.003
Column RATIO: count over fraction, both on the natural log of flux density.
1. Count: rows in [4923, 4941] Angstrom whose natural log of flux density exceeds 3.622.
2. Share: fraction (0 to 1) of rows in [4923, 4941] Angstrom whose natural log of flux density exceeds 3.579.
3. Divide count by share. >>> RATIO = 4.0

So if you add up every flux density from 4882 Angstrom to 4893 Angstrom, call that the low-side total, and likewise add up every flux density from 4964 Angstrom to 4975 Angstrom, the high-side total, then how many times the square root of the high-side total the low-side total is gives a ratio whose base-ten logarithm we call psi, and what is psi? 1.095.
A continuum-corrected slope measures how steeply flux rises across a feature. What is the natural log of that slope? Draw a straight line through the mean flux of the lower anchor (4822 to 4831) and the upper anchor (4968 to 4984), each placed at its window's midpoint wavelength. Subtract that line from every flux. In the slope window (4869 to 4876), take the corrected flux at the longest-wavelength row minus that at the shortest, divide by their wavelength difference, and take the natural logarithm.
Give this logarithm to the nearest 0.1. -1.1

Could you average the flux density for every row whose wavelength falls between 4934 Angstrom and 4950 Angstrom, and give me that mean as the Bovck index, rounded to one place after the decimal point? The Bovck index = 37.4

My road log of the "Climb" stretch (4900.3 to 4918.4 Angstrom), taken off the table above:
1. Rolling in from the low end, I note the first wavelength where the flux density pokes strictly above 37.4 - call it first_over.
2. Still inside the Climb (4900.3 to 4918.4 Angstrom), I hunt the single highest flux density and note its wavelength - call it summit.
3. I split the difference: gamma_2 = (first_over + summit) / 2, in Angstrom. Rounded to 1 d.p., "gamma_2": 4901.4 Angstrom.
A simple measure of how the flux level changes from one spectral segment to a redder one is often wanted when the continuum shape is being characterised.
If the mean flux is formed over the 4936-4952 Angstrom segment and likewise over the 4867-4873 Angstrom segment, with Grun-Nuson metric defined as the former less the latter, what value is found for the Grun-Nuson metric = 1.6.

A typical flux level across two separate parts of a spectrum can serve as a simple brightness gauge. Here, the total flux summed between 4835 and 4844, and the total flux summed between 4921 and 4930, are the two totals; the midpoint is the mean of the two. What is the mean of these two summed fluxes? 148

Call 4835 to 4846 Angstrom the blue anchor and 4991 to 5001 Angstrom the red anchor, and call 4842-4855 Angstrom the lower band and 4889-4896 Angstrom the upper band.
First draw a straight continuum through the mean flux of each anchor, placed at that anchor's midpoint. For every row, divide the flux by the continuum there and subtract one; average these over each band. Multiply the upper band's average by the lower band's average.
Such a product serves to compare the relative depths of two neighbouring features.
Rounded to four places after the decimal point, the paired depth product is -0.0009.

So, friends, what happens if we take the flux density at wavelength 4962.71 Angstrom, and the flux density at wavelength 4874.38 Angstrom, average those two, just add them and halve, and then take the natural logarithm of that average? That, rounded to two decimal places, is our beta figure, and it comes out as 3.61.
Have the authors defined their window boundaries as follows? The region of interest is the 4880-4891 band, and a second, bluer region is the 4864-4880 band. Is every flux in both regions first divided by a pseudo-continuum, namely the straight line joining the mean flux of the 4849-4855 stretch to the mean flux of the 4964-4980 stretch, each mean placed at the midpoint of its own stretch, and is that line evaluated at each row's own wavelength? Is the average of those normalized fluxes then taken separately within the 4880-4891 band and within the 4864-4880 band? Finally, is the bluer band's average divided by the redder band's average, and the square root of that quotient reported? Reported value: 1.02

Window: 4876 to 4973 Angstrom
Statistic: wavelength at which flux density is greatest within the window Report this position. 4894.62 Angstrom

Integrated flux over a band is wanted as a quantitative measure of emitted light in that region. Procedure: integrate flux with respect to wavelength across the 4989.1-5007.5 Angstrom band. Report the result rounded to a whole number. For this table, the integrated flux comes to 651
